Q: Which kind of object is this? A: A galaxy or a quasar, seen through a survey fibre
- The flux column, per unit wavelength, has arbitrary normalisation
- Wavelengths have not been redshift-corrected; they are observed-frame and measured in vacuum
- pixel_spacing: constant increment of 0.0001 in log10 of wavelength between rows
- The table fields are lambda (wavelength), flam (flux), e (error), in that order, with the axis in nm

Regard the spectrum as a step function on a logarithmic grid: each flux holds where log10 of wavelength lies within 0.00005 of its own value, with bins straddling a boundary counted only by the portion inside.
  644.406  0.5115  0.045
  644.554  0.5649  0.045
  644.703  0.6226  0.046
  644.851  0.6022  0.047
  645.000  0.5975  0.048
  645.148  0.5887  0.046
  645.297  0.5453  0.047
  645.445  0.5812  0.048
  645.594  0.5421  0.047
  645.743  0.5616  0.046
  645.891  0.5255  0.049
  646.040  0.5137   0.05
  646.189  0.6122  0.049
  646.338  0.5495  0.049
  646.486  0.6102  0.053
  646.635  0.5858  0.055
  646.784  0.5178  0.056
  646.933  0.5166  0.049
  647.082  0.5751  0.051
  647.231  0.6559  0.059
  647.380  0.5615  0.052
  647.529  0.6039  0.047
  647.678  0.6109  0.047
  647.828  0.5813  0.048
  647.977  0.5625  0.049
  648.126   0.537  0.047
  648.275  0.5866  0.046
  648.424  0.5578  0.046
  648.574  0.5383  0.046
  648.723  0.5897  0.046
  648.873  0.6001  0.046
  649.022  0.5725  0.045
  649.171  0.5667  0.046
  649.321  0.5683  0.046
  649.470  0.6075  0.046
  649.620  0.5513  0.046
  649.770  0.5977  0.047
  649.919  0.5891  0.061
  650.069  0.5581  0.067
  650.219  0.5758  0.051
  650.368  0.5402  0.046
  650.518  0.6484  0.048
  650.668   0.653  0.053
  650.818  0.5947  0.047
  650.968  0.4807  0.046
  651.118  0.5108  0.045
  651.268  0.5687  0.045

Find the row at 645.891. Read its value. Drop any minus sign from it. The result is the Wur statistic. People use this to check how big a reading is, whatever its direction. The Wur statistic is 0.53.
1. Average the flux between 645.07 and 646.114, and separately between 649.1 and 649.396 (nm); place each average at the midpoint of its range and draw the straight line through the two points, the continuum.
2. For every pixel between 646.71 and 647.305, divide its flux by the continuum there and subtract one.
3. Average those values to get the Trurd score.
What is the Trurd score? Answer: 0.02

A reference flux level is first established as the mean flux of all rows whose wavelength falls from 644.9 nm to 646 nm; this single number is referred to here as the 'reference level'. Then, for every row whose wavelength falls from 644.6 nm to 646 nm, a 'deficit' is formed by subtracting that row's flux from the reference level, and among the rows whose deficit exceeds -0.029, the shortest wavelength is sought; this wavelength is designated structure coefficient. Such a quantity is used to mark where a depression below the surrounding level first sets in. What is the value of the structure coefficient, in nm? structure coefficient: 645.148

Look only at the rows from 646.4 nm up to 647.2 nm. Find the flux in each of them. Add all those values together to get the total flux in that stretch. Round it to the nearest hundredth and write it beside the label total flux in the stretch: 2.81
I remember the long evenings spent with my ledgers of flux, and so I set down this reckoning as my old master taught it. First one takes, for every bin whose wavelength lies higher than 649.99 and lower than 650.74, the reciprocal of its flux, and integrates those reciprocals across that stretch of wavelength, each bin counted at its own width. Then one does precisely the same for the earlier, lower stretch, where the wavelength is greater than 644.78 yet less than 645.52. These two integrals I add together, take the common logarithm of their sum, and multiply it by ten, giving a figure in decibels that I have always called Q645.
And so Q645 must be 4.05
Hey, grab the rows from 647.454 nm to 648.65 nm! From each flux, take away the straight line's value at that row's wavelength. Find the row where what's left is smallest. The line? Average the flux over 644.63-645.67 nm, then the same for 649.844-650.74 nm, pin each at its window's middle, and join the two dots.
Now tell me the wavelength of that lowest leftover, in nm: 648.126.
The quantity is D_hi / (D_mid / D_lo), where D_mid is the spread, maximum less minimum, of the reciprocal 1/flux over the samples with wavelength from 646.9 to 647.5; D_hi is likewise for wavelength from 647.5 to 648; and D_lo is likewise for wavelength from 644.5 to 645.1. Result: 0.056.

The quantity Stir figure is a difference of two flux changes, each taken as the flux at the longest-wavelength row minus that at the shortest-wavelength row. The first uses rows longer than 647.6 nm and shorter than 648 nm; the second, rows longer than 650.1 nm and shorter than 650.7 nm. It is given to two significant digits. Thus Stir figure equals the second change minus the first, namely 0.13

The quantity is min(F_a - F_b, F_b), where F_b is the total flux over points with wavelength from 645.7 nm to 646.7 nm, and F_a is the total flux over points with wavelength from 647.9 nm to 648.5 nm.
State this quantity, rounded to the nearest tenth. -1.7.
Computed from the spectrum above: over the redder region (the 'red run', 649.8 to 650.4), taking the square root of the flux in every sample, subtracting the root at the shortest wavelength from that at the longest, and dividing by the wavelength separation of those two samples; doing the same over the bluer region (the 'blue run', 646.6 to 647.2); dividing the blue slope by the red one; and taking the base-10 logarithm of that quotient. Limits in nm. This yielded -0.66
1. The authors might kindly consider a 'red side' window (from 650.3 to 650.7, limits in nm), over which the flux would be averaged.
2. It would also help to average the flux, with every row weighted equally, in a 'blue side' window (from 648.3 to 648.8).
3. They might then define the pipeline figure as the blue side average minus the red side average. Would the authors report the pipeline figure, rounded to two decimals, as -0.05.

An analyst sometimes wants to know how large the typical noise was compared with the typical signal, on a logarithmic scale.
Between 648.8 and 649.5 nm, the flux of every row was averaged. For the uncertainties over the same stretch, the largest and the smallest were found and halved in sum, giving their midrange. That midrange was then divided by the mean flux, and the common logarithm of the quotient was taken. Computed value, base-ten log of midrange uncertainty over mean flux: -1.11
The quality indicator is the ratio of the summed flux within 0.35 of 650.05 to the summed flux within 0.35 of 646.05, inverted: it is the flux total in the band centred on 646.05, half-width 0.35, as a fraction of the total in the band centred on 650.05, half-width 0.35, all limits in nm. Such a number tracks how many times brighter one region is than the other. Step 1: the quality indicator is 0.97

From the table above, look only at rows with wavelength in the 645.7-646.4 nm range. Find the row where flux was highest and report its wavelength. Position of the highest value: 646.189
